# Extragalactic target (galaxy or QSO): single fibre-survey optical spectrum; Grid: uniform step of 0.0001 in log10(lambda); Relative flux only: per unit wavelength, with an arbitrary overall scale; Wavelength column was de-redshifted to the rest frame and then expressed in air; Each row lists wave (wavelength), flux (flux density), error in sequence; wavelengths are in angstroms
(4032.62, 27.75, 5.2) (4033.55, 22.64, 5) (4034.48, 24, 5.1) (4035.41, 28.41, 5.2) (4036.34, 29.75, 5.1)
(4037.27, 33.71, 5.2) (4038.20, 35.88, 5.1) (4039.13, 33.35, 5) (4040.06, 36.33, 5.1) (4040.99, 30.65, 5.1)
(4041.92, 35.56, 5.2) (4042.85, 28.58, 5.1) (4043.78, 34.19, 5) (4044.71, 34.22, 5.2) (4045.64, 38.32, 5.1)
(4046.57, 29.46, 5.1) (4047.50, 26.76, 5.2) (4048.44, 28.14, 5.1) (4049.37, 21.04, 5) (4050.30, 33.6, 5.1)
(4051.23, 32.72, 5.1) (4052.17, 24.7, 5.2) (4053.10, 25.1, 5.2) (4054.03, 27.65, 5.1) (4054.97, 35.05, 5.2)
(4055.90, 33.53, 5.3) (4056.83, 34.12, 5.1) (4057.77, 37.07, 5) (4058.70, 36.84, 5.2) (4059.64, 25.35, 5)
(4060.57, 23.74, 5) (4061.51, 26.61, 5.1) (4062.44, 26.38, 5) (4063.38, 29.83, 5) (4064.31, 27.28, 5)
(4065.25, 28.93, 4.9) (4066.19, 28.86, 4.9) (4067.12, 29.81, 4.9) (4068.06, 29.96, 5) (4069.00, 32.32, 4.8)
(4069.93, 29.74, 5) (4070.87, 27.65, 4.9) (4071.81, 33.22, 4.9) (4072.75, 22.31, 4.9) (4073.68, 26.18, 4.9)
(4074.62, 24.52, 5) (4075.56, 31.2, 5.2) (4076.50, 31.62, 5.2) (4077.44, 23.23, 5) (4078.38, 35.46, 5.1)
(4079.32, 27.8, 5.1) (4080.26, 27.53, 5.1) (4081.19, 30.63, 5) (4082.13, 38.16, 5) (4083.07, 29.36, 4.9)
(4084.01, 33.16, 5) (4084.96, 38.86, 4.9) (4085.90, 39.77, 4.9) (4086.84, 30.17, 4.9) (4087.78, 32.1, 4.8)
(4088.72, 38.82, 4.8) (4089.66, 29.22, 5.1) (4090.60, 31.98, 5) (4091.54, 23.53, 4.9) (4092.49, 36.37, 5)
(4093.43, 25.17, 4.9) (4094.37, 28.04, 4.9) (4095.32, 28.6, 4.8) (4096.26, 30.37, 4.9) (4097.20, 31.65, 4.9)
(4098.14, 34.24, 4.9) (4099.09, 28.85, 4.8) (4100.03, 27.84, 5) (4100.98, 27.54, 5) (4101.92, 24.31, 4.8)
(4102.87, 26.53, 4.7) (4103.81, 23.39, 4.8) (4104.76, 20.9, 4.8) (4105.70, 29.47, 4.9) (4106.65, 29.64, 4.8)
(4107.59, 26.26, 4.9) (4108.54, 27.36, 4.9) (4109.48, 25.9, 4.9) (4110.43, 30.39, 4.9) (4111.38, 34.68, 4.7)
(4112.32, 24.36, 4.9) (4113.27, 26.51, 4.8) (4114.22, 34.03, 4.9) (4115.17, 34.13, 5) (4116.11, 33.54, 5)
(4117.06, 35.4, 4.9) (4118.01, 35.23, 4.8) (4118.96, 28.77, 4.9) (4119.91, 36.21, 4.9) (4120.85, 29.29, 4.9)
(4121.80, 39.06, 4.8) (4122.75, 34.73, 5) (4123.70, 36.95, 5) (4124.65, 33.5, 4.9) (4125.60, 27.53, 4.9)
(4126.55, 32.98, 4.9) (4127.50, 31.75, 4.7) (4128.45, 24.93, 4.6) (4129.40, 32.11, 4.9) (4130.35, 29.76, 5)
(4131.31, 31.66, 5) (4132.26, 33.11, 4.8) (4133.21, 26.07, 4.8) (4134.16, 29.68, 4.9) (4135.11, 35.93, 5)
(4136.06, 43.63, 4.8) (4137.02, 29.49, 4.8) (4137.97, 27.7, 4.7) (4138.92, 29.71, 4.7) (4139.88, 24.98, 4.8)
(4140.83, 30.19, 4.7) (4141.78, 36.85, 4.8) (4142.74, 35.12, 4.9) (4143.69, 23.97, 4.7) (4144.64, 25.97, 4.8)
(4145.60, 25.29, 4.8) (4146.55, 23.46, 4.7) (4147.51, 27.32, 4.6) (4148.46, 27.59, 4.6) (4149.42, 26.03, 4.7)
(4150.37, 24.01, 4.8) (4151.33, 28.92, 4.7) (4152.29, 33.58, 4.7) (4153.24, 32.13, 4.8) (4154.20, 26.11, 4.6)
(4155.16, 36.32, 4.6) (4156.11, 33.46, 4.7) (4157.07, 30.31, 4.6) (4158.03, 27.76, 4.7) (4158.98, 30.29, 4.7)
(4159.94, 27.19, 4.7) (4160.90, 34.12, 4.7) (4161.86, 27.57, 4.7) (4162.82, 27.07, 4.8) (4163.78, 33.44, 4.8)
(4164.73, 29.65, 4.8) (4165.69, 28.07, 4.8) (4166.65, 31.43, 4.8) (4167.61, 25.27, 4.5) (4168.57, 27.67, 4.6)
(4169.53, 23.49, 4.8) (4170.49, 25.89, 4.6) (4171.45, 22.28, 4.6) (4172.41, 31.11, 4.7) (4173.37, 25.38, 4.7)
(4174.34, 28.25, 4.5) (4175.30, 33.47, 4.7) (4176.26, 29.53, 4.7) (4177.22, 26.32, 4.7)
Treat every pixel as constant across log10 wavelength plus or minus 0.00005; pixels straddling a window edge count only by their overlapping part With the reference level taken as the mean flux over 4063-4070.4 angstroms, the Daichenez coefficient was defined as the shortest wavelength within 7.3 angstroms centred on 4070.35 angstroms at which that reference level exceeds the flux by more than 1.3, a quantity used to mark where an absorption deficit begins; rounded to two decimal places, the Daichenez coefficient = 4070.87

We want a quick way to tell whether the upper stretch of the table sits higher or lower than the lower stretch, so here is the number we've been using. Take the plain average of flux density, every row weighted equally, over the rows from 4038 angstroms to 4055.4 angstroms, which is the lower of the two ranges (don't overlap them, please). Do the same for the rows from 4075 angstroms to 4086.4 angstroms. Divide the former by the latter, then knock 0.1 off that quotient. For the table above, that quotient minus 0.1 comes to 0.87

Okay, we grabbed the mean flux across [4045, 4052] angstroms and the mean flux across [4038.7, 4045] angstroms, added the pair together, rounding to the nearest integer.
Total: 63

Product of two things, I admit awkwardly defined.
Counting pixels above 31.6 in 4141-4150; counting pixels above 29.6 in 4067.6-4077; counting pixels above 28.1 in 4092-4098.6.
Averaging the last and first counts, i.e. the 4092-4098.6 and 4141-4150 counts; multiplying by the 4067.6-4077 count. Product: 21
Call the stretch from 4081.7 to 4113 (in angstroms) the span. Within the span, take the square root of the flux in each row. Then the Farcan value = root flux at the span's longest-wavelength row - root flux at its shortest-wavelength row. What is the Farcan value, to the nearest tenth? -1.2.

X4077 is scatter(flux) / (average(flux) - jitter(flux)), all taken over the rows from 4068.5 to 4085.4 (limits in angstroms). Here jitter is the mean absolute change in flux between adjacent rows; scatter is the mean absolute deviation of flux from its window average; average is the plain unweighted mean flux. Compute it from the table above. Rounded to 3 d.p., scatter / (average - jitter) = 0.149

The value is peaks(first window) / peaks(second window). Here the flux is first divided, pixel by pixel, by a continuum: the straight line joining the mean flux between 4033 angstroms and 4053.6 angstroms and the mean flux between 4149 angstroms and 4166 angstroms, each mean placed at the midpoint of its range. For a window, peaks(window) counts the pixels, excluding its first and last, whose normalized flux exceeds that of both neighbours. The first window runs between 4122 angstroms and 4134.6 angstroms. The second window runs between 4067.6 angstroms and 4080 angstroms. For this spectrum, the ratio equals 0.80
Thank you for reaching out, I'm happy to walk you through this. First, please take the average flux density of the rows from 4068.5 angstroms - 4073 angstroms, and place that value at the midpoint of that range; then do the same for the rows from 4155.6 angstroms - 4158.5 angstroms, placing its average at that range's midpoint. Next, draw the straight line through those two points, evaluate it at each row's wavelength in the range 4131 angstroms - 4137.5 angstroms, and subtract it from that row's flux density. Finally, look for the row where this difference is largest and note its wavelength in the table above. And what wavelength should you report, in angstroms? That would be 4136.06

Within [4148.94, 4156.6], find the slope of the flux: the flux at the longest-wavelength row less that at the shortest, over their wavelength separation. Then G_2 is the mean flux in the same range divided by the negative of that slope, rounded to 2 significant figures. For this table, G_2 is -27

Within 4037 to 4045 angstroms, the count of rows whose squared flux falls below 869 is 1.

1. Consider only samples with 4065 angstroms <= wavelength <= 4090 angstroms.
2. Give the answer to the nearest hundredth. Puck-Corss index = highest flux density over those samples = 39.77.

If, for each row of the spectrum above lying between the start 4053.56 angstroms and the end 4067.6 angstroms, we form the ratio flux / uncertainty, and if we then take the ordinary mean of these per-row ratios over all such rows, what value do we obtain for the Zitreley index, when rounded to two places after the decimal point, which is 5.95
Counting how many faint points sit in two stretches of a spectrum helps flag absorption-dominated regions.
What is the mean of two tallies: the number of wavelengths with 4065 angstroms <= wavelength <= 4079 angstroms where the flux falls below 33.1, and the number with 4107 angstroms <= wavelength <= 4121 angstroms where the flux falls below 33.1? 10.5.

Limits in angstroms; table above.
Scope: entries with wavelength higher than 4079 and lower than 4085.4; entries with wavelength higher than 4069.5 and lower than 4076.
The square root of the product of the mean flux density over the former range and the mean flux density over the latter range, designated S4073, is 30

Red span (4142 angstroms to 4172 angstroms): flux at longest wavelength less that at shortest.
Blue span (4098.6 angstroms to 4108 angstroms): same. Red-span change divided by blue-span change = 5.0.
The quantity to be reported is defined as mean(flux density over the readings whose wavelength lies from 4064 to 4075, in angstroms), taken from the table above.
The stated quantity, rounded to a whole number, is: 28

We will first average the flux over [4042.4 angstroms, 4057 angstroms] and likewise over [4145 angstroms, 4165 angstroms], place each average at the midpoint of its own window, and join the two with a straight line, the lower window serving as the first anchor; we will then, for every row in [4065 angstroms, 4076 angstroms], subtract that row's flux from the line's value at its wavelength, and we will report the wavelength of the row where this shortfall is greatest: 4072.75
